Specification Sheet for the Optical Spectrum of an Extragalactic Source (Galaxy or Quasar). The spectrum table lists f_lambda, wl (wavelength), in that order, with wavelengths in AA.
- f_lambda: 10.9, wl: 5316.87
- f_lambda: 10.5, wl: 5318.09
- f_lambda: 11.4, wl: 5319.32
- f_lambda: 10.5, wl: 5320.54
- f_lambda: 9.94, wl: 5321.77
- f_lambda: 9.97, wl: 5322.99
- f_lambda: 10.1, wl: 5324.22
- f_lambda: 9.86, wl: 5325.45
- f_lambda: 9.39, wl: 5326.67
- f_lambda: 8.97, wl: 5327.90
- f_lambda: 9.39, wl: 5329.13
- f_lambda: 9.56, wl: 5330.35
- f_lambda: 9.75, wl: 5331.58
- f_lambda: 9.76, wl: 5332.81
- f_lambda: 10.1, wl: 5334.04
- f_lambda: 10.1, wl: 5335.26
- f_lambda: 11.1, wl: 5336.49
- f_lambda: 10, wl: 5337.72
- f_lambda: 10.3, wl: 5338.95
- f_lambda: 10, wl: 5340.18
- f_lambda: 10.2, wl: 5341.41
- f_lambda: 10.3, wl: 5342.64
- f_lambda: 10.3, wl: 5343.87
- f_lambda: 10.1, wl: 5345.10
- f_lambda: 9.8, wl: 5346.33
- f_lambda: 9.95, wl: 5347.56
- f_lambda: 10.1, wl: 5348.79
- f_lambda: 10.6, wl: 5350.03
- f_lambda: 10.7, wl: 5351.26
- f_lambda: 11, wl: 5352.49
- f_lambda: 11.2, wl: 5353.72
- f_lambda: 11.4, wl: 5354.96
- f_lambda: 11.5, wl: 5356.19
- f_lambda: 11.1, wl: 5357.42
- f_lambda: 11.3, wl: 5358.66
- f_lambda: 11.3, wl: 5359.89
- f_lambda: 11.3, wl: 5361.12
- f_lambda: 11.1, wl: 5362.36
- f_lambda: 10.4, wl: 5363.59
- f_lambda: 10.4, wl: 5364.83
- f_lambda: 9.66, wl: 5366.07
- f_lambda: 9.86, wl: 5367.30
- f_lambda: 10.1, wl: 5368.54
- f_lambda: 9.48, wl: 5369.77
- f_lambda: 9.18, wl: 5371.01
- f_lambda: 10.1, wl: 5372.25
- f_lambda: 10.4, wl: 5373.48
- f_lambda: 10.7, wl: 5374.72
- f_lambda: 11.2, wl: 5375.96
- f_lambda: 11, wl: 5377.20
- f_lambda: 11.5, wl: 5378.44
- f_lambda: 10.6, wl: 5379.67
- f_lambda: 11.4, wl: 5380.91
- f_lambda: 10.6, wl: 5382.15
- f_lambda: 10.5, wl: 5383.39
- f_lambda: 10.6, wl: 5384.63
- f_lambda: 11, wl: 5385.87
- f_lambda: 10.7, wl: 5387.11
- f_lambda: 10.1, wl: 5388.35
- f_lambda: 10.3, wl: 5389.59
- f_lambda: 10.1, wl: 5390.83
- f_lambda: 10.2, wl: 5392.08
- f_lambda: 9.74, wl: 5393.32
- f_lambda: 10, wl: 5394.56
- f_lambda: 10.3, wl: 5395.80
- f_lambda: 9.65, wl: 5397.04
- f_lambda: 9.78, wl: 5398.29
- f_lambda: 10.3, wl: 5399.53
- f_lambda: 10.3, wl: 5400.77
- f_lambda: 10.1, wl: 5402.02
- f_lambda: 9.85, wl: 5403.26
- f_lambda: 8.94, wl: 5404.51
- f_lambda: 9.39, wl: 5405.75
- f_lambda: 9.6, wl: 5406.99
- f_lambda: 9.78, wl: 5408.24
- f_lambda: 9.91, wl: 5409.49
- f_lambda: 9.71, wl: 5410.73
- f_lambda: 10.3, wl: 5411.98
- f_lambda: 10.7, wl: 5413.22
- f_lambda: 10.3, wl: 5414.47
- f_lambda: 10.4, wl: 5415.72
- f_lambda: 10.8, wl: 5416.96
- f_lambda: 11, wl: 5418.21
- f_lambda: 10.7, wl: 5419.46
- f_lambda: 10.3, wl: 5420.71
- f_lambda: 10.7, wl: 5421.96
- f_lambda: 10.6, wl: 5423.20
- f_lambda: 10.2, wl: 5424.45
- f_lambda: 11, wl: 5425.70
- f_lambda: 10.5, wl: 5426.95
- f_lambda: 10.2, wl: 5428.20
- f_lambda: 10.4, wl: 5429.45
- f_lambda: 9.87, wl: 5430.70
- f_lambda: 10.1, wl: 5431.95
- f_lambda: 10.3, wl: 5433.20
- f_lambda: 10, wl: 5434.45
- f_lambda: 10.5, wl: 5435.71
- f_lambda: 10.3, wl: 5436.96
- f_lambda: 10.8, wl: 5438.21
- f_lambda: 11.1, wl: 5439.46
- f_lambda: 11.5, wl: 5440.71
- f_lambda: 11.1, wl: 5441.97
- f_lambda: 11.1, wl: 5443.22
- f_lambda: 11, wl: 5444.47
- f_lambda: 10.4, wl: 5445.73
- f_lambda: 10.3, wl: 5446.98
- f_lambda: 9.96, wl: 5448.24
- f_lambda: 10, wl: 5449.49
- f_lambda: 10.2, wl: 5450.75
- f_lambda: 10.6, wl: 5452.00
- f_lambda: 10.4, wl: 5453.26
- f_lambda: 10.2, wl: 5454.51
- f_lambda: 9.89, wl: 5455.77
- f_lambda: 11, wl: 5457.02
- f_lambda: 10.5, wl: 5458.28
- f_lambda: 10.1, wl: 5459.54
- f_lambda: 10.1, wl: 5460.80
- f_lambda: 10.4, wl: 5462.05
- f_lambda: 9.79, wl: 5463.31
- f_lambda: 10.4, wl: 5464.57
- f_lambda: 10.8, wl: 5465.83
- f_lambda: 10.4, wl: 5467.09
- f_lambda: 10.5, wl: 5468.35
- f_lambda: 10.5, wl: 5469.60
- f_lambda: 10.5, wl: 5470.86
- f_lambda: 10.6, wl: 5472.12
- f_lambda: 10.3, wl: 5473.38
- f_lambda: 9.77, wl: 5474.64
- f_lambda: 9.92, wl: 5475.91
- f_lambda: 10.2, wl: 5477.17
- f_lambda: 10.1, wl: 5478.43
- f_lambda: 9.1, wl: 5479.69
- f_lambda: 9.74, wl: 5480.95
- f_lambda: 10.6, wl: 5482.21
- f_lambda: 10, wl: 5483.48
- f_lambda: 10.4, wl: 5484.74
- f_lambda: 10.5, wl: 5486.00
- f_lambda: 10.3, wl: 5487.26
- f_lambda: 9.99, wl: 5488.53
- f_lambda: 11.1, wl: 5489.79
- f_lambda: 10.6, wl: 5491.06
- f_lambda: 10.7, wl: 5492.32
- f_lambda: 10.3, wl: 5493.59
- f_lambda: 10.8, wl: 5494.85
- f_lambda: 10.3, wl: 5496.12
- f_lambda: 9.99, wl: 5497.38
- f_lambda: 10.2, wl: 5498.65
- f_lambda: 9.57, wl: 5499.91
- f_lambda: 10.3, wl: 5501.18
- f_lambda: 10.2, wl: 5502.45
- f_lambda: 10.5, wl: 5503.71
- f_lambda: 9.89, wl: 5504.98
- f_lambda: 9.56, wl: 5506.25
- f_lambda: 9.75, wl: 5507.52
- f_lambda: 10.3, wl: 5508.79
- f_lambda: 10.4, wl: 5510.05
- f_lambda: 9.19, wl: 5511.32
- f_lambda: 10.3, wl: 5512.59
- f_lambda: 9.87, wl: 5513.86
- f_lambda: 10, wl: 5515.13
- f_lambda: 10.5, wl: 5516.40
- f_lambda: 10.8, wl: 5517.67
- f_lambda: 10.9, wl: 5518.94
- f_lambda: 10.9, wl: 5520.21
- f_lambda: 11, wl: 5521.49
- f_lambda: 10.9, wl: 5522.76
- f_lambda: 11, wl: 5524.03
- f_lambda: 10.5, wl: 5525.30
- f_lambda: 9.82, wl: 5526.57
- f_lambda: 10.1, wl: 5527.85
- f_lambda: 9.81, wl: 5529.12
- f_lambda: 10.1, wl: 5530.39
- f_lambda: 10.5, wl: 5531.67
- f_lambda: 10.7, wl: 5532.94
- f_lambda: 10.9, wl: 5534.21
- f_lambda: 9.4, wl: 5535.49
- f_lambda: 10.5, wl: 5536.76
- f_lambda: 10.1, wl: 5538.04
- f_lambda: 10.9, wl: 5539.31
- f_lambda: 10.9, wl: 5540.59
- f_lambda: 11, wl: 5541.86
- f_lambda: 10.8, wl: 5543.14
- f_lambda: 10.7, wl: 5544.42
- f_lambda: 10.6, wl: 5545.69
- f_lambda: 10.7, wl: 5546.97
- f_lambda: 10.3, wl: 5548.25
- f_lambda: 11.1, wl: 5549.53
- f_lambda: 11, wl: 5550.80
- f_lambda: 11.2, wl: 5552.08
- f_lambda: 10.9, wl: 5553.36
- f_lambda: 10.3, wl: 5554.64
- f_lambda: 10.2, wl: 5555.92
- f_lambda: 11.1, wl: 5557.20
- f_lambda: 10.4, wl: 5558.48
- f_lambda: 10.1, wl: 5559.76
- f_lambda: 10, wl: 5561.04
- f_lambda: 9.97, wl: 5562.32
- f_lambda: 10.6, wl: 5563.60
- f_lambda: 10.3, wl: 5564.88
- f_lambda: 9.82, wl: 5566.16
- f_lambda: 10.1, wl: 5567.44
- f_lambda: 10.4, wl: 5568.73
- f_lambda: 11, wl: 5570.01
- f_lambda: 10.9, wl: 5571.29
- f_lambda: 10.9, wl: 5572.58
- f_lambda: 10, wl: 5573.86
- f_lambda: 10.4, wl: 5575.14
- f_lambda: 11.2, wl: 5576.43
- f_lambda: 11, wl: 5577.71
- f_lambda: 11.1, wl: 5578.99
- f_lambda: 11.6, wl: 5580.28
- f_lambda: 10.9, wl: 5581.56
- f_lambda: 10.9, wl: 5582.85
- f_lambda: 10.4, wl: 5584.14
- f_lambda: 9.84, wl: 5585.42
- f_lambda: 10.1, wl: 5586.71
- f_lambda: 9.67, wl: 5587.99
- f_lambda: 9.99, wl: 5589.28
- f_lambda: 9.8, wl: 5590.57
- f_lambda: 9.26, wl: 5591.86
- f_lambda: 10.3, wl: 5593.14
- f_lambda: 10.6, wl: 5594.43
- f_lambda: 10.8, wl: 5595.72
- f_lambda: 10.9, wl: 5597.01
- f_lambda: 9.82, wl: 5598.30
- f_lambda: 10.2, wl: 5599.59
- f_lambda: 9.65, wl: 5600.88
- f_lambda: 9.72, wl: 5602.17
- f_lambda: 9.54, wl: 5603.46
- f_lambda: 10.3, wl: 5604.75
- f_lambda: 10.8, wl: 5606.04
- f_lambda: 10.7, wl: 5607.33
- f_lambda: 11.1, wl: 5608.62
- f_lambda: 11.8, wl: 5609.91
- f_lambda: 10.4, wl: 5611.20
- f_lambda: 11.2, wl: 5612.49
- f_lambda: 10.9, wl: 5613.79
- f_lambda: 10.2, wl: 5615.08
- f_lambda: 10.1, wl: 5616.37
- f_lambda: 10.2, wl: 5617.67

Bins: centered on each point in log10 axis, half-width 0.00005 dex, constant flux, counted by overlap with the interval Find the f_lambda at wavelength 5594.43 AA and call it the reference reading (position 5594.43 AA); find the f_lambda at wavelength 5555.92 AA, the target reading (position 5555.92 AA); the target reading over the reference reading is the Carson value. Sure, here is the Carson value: 0.96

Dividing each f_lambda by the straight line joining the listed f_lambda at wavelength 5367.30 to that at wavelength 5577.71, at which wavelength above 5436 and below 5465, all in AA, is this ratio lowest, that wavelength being 5463.31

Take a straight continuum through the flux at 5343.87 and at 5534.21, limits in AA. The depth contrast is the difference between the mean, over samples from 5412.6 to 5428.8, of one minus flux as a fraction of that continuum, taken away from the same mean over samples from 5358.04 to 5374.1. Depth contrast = 0.00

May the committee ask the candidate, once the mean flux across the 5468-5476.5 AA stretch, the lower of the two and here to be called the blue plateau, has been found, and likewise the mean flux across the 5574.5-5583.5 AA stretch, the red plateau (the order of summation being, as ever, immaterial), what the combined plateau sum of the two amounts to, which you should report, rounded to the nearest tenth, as 21.3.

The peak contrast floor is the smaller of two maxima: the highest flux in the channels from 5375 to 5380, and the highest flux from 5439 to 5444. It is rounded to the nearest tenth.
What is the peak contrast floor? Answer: 11.5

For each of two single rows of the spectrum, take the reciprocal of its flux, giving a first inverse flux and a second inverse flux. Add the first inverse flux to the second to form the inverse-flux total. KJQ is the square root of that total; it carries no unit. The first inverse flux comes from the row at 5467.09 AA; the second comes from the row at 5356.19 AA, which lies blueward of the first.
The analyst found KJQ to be 0.428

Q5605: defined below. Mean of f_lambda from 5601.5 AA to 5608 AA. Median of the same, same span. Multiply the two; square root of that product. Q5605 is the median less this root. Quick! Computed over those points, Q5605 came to 0.04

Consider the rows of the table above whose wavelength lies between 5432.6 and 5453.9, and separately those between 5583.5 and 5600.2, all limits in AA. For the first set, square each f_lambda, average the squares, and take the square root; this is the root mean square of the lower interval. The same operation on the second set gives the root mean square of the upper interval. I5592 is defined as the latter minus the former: -0.43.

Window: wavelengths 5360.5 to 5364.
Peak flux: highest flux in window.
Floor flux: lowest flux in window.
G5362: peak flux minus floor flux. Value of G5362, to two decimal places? 0.90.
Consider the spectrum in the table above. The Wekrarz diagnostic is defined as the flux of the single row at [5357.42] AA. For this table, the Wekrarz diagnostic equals 11.1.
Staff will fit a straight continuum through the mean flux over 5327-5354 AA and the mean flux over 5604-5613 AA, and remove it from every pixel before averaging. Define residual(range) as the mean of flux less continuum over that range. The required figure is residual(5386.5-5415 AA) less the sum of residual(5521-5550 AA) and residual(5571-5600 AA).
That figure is 0.22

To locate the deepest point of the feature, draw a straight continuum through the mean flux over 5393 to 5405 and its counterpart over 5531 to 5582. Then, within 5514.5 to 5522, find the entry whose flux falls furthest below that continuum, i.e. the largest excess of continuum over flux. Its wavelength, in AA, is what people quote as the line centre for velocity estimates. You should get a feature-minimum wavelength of 5515.13 AA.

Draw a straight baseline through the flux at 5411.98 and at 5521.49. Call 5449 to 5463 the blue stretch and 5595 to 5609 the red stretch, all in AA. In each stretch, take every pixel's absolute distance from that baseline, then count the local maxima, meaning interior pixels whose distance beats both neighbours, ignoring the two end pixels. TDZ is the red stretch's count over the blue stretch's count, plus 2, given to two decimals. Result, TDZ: 4.00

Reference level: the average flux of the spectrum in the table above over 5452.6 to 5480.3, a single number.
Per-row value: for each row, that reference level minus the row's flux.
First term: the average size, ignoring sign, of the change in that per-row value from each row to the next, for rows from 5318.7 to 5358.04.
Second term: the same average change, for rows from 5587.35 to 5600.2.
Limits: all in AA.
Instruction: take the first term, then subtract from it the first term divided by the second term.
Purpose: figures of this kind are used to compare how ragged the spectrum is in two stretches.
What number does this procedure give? -0.36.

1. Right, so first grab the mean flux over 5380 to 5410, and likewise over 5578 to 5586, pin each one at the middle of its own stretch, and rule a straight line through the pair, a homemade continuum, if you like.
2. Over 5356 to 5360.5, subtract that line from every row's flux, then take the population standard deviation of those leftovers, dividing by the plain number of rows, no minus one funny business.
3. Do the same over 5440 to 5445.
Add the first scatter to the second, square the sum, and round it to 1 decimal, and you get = 0.1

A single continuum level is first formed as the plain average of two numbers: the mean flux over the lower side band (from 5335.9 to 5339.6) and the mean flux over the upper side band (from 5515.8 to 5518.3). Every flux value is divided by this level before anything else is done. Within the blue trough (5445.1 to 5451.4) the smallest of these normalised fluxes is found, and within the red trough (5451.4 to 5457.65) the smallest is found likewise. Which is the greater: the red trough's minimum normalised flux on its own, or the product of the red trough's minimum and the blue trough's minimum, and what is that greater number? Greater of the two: 0.937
